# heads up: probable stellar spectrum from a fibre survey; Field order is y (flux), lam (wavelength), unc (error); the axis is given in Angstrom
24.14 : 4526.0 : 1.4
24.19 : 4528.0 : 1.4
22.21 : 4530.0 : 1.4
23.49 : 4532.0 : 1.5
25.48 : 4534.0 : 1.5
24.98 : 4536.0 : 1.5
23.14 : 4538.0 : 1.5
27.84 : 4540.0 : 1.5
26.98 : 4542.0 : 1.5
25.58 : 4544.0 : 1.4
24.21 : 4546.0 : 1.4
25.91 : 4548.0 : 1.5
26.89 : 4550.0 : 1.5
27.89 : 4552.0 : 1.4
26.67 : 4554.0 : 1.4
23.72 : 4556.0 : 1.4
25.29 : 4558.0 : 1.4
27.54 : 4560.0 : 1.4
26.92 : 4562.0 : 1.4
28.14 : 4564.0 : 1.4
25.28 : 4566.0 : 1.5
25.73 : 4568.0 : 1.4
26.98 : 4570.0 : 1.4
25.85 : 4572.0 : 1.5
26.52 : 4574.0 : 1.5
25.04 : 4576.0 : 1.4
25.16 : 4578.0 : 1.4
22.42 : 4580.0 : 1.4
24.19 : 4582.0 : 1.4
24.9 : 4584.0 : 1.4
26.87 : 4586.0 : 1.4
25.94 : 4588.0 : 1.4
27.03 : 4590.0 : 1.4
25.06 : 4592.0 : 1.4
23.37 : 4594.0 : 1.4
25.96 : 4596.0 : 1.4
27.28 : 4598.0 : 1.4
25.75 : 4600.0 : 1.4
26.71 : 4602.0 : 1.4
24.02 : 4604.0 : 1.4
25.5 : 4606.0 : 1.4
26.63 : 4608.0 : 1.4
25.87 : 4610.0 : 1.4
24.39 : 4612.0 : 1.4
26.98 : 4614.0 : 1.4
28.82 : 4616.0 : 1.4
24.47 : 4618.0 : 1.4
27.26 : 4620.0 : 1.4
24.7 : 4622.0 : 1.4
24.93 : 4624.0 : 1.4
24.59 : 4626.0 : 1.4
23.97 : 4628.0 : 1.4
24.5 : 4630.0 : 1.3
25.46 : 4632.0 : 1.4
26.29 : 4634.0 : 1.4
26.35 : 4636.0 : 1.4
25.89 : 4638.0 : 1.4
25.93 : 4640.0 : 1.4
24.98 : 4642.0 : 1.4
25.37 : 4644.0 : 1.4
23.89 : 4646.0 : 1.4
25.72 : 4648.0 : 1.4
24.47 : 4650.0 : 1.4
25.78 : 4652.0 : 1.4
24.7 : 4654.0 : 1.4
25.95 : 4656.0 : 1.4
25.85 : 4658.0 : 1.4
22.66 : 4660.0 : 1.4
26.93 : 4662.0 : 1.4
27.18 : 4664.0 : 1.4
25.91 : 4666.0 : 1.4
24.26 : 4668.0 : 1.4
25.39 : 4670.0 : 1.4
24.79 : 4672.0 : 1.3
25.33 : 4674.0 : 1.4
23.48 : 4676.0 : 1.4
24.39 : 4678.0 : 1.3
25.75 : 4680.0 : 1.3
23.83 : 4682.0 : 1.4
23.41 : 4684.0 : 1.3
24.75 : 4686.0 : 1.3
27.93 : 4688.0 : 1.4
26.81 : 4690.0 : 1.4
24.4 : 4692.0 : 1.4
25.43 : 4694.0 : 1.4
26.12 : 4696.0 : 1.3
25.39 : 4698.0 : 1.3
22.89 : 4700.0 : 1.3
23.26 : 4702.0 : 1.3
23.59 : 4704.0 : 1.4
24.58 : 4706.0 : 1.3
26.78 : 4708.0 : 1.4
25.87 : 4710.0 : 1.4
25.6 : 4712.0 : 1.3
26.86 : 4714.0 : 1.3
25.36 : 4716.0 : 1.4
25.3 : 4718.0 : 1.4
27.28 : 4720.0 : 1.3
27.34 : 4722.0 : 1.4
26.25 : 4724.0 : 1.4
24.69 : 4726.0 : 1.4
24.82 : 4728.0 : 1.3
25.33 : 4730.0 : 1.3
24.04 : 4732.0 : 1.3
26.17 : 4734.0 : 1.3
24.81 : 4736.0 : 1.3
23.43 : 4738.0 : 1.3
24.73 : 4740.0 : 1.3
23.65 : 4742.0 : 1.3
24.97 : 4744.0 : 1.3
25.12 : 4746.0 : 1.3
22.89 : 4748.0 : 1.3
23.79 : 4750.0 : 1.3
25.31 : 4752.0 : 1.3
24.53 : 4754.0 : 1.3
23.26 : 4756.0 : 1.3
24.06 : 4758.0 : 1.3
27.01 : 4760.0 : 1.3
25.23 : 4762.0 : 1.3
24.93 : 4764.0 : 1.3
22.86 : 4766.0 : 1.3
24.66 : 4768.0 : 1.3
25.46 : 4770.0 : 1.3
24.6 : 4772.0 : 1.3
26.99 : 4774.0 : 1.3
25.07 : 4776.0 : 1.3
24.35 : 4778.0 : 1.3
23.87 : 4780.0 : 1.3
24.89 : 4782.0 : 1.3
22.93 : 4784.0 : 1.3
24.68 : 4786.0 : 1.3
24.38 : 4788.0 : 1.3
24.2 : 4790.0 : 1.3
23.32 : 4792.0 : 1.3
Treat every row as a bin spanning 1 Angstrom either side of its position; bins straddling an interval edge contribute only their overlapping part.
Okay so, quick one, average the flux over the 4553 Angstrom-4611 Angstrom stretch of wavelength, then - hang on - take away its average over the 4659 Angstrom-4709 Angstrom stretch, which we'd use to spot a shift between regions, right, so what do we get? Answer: 0.73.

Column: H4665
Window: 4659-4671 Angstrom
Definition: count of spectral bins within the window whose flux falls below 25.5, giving 3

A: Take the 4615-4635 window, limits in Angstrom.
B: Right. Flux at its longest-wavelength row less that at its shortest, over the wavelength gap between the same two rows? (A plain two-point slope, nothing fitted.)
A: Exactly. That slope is -0.14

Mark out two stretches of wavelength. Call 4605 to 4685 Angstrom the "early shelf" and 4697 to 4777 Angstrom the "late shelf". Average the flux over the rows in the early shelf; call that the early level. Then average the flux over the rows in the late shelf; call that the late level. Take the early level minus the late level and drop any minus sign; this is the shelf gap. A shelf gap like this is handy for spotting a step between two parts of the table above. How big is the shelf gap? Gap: 0.34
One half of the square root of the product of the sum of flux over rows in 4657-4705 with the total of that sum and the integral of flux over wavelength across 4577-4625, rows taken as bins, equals 524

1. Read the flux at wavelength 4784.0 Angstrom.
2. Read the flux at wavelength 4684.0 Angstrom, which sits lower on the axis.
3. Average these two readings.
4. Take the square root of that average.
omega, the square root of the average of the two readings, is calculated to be 4.81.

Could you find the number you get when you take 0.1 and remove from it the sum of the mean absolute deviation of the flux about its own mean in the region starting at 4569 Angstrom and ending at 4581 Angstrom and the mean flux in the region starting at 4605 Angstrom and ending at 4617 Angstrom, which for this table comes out -27.4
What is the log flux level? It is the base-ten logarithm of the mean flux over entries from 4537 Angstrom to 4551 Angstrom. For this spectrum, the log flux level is 1.41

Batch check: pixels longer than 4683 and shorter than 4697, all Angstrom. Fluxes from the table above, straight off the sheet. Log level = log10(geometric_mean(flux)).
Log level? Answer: 1.41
